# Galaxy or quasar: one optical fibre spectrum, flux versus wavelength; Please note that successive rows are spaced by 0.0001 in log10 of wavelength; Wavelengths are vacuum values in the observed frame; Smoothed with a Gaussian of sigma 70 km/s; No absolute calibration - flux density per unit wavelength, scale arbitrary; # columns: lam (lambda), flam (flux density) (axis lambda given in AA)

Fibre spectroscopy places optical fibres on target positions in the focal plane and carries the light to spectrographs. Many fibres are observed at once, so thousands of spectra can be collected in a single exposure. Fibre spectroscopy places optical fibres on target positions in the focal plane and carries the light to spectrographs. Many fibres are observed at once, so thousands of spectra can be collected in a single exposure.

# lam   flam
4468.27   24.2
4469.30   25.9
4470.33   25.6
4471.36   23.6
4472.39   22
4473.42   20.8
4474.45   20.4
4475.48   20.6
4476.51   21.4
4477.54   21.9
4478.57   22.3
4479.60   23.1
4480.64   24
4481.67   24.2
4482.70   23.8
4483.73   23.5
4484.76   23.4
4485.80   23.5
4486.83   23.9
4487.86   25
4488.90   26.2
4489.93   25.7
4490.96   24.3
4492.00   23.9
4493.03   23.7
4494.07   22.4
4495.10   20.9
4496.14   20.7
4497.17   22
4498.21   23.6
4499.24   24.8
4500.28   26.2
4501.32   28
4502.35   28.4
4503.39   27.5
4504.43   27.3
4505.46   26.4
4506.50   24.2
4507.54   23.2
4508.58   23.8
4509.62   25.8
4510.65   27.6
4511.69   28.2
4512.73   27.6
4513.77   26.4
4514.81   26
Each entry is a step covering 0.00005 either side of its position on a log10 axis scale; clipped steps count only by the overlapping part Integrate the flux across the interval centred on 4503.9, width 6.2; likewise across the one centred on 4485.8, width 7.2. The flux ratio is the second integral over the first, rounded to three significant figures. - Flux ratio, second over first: 1.04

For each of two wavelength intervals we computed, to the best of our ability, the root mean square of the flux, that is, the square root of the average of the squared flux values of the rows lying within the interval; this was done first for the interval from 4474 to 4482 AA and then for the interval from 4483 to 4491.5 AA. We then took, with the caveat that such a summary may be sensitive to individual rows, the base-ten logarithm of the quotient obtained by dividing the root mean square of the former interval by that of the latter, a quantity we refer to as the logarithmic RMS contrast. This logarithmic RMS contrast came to -0.041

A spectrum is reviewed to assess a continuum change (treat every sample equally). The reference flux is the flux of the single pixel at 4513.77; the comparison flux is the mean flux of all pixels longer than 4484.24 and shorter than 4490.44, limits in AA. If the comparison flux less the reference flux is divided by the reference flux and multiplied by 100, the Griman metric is -7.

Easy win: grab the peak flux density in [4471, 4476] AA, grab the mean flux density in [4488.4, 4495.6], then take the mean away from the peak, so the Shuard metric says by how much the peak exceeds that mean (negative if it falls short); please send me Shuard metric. -0.3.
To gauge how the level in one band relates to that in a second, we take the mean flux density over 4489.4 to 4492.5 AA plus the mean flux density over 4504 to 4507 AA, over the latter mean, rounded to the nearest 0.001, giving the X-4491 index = 1.949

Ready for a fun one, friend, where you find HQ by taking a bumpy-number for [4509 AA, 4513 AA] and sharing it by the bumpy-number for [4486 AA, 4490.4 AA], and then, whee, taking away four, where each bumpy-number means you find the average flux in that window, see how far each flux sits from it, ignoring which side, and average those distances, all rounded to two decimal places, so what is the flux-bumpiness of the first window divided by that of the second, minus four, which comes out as -3.00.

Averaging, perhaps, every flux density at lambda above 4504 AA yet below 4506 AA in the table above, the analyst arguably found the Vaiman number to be 26.9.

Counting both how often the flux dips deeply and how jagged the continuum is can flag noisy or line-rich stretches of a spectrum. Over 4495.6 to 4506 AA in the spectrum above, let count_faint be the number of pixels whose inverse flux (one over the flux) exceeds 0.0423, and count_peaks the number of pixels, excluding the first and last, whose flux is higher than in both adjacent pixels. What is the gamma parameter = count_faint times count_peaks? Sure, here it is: 3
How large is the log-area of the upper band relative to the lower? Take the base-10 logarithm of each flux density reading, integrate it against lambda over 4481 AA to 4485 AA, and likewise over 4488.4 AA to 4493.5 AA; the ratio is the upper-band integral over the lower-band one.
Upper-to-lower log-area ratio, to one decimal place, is 1.3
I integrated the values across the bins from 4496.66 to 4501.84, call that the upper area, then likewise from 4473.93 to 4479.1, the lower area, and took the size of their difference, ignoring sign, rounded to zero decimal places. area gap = 19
